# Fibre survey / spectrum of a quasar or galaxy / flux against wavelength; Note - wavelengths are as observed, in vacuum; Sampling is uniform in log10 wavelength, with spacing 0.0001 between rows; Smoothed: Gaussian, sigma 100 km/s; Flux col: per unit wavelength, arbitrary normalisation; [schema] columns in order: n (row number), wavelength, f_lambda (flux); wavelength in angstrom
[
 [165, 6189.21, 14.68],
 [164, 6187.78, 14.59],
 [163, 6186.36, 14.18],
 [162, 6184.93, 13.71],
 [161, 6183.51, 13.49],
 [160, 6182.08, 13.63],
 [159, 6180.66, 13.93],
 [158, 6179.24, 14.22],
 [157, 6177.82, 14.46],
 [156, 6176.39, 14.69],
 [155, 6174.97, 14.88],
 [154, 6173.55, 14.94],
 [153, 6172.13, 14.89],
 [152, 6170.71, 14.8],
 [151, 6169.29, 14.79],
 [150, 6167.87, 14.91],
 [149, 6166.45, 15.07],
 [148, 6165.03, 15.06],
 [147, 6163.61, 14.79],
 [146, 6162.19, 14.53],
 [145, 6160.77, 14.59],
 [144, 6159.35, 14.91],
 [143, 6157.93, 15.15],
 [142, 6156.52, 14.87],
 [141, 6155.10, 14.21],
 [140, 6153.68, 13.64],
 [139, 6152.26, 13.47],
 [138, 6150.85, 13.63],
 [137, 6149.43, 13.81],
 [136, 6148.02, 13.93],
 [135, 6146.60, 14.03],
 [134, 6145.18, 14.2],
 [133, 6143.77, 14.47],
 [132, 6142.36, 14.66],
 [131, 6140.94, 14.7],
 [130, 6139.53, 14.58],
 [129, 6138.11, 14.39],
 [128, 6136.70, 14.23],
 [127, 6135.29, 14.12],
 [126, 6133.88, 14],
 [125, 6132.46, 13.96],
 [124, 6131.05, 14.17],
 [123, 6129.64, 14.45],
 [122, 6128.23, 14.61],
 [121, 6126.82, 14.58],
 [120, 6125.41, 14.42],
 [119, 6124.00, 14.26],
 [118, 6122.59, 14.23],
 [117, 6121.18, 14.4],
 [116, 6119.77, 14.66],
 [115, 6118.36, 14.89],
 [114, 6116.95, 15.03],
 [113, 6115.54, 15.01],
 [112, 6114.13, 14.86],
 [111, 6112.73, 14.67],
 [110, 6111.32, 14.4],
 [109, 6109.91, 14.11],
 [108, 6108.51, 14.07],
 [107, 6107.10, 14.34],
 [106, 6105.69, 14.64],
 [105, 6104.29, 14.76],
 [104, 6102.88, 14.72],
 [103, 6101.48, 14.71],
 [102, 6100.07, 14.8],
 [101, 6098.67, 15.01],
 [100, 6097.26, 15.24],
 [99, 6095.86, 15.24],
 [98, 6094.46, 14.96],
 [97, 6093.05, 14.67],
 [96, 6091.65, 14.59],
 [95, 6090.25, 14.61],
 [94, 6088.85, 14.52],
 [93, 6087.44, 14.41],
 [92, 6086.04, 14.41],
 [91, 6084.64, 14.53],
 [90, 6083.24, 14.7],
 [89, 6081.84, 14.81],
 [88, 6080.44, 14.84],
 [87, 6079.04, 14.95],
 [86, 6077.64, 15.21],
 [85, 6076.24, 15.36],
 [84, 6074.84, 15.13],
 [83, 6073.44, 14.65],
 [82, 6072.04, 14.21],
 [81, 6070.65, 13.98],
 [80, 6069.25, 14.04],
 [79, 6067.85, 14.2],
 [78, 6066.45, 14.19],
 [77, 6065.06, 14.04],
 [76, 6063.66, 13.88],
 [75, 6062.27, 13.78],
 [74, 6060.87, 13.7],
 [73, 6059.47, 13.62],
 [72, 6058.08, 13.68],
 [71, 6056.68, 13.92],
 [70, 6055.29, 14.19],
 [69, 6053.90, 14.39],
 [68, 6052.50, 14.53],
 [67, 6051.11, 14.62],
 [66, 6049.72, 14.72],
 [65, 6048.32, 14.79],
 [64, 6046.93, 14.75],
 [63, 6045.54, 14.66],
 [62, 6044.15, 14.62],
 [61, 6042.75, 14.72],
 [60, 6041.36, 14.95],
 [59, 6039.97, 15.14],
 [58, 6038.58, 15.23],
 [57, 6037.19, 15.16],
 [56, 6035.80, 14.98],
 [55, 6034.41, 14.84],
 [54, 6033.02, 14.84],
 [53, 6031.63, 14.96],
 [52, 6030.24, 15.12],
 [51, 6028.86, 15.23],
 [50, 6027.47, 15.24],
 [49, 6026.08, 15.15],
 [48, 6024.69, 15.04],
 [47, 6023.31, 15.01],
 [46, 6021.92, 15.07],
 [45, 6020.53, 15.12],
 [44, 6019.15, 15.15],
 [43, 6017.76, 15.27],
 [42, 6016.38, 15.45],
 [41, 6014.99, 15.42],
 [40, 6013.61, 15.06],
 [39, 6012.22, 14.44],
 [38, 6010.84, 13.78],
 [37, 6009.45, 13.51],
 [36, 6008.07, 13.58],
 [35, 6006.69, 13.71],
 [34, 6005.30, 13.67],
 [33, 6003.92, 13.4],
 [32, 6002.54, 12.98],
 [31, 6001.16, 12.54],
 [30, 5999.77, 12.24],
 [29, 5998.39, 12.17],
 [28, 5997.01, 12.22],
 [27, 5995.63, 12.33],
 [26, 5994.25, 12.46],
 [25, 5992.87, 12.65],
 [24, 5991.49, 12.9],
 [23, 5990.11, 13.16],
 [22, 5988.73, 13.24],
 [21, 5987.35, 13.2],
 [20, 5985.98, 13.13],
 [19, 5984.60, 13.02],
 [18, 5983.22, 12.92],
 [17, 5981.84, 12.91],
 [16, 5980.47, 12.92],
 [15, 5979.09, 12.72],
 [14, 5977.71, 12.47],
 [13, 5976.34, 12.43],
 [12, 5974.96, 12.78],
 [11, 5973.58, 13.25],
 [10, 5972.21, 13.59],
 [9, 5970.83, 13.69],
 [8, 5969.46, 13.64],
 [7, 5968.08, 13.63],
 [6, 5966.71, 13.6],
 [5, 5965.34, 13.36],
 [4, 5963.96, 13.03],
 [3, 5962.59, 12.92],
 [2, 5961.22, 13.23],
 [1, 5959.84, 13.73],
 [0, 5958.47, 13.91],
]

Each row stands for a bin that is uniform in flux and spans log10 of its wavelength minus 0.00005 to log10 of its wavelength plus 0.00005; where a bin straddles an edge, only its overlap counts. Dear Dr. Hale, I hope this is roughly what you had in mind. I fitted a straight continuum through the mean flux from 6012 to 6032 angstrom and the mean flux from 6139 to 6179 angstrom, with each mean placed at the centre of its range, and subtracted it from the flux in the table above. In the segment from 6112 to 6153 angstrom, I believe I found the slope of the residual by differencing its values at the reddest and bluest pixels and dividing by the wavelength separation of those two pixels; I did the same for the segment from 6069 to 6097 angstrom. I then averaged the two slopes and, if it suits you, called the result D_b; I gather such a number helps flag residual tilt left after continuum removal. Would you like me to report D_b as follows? 0.012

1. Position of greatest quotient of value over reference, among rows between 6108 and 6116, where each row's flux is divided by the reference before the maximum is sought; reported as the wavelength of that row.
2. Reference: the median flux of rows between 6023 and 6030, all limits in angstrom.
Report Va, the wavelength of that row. 6115.54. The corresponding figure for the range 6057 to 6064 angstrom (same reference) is 6063.66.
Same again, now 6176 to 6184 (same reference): 6176.39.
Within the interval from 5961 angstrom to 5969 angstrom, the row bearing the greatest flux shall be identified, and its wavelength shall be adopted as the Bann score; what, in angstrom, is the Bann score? 5968.08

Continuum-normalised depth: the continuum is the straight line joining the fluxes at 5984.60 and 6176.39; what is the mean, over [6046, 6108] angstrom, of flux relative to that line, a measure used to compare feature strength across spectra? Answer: 1.05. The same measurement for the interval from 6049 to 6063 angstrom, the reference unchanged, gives 1.03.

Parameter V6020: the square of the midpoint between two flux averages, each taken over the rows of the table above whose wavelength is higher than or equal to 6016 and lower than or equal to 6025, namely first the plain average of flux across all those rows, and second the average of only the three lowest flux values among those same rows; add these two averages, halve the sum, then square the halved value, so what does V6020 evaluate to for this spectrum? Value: 228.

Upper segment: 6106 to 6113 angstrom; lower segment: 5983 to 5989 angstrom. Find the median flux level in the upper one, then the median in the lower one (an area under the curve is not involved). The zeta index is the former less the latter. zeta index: 1.2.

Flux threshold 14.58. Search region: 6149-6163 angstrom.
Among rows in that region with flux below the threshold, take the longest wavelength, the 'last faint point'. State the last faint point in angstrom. 6162.19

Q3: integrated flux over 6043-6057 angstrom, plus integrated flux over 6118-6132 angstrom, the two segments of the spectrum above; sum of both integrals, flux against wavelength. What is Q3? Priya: 406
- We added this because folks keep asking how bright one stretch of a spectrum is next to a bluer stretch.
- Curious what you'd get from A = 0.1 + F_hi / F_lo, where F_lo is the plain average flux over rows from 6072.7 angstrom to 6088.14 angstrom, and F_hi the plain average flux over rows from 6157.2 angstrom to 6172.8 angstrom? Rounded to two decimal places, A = 1.10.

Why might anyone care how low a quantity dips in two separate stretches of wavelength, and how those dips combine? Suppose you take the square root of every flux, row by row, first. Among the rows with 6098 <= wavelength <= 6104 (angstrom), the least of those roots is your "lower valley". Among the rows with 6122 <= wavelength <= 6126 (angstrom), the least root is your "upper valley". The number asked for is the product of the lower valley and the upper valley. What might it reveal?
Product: 14.5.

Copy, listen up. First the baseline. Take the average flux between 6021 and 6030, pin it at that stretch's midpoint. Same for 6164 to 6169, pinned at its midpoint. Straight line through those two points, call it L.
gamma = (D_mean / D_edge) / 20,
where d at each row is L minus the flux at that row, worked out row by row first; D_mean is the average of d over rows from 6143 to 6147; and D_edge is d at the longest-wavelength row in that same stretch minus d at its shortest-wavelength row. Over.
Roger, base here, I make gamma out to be 0.09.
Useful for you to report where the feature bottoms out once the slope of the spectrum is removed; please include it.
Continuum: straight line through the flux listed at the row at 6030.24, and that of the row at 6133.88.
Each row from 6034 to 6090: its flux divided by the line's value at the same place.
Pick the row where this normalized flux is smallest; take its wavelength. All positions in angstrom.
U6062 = 6059.47 angstrom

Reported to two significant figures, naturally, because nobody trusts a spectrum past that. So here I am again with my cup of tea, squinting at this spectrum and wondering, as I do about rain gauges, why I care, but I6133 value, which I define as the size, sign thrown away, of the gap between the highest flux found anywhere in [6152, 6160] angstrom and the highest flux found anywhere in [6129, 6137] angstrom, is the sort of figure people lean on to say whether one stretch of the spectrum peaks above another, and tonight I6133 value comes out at 0.70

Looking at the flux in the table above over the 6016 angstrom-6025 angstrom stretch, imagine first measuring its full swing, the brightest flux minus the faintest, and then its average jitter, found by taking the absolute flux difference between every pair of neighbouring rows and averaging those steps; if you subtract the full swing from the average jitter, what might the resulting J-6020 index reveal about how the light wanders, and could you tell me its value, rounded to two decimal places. -0.36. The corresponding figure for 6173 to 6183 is -1.09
